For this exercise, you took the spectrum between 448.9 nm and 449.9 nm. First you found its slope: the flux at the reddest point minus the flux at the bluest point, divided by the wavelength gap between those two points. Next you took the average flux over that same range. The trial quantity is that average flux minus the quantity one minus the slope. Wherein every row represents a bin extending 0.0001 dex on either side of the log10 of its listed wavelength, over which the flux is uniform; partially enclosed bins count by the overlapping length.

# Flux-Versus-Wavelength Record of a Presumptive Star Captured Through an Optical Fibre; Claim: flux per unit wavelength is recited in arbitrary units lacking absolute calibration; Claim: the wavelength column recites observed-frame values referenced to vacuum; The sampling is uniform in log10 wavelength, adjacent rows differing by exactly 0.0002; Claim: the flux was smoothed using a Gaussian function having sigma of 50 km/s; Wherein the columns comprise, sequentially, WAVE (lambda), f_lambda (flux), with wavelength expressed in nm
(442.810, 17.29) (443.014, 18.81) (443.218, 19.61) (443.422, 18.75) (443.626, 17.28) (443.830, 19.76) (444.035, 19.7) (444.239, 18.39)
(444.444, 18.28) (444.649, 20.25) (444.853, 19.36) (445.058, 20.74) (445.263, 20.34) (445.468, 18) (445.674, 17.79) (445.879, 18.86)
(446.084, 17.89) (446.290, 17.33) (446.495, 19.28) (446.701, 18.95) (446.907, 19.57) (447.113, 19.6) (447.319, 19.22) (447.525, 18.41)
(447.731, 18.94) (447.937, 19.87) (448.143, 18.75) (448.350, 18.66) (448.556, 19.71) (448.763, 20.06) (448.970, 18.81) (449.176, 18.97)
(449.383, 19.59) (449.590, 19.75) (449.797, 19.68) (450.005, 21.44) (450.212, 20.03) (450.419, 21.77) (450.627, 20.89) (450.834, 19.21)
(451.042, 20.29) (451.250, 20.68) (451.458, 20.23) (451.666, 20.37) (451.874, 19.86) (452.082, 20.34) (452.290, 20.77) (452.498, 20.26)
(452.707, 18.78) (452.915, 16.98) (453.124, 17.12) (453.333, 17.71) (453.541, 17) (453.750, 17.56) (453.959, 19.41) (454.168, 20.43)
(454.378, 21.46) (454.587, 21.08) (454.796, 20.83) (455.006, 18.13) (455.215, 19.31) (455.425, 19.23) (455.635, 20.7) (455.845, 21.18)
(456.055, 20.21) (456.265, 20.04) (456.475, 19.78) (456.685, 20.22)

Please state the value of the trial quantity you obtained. 19.4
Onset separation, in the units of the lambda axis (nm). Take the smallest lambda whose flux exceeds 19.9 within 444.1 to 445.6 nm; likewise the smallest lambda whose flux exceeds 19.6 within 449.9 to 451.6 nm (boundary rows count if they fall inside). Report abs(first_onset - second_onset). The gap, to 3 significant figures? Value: 5.36 nm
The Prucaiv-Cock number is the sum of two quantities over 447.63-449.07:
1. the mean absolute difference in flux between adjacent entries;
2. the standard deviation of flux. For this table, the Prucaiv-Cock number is 1.4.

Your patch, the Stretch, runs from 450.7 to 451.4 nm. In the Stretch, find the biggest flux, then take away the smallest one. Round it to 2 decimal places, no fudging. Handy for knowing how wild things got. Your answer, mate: 1.47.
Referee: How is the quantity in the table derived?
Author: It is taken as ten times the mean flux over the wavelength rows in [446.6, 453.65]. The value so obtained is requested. 195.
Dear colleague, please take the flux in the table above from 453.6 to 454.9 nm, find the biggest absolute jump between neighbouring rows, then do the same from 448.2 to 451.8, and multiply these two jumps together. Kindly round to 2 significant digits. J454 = 3.3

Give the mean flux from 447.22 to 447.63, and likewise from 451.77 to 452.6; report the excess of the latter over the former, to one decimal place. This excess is 1.5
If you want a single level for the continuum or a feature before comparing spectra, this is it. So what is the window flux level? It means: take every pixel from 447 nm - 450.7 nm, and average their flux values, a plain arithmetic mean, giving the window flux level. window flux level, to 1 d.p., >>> 19.7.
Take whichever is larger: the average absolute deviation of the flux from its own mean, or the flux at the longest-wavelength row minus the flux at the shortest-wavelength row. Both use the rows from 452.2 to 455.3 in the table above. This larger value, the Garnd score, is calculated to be 1.41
